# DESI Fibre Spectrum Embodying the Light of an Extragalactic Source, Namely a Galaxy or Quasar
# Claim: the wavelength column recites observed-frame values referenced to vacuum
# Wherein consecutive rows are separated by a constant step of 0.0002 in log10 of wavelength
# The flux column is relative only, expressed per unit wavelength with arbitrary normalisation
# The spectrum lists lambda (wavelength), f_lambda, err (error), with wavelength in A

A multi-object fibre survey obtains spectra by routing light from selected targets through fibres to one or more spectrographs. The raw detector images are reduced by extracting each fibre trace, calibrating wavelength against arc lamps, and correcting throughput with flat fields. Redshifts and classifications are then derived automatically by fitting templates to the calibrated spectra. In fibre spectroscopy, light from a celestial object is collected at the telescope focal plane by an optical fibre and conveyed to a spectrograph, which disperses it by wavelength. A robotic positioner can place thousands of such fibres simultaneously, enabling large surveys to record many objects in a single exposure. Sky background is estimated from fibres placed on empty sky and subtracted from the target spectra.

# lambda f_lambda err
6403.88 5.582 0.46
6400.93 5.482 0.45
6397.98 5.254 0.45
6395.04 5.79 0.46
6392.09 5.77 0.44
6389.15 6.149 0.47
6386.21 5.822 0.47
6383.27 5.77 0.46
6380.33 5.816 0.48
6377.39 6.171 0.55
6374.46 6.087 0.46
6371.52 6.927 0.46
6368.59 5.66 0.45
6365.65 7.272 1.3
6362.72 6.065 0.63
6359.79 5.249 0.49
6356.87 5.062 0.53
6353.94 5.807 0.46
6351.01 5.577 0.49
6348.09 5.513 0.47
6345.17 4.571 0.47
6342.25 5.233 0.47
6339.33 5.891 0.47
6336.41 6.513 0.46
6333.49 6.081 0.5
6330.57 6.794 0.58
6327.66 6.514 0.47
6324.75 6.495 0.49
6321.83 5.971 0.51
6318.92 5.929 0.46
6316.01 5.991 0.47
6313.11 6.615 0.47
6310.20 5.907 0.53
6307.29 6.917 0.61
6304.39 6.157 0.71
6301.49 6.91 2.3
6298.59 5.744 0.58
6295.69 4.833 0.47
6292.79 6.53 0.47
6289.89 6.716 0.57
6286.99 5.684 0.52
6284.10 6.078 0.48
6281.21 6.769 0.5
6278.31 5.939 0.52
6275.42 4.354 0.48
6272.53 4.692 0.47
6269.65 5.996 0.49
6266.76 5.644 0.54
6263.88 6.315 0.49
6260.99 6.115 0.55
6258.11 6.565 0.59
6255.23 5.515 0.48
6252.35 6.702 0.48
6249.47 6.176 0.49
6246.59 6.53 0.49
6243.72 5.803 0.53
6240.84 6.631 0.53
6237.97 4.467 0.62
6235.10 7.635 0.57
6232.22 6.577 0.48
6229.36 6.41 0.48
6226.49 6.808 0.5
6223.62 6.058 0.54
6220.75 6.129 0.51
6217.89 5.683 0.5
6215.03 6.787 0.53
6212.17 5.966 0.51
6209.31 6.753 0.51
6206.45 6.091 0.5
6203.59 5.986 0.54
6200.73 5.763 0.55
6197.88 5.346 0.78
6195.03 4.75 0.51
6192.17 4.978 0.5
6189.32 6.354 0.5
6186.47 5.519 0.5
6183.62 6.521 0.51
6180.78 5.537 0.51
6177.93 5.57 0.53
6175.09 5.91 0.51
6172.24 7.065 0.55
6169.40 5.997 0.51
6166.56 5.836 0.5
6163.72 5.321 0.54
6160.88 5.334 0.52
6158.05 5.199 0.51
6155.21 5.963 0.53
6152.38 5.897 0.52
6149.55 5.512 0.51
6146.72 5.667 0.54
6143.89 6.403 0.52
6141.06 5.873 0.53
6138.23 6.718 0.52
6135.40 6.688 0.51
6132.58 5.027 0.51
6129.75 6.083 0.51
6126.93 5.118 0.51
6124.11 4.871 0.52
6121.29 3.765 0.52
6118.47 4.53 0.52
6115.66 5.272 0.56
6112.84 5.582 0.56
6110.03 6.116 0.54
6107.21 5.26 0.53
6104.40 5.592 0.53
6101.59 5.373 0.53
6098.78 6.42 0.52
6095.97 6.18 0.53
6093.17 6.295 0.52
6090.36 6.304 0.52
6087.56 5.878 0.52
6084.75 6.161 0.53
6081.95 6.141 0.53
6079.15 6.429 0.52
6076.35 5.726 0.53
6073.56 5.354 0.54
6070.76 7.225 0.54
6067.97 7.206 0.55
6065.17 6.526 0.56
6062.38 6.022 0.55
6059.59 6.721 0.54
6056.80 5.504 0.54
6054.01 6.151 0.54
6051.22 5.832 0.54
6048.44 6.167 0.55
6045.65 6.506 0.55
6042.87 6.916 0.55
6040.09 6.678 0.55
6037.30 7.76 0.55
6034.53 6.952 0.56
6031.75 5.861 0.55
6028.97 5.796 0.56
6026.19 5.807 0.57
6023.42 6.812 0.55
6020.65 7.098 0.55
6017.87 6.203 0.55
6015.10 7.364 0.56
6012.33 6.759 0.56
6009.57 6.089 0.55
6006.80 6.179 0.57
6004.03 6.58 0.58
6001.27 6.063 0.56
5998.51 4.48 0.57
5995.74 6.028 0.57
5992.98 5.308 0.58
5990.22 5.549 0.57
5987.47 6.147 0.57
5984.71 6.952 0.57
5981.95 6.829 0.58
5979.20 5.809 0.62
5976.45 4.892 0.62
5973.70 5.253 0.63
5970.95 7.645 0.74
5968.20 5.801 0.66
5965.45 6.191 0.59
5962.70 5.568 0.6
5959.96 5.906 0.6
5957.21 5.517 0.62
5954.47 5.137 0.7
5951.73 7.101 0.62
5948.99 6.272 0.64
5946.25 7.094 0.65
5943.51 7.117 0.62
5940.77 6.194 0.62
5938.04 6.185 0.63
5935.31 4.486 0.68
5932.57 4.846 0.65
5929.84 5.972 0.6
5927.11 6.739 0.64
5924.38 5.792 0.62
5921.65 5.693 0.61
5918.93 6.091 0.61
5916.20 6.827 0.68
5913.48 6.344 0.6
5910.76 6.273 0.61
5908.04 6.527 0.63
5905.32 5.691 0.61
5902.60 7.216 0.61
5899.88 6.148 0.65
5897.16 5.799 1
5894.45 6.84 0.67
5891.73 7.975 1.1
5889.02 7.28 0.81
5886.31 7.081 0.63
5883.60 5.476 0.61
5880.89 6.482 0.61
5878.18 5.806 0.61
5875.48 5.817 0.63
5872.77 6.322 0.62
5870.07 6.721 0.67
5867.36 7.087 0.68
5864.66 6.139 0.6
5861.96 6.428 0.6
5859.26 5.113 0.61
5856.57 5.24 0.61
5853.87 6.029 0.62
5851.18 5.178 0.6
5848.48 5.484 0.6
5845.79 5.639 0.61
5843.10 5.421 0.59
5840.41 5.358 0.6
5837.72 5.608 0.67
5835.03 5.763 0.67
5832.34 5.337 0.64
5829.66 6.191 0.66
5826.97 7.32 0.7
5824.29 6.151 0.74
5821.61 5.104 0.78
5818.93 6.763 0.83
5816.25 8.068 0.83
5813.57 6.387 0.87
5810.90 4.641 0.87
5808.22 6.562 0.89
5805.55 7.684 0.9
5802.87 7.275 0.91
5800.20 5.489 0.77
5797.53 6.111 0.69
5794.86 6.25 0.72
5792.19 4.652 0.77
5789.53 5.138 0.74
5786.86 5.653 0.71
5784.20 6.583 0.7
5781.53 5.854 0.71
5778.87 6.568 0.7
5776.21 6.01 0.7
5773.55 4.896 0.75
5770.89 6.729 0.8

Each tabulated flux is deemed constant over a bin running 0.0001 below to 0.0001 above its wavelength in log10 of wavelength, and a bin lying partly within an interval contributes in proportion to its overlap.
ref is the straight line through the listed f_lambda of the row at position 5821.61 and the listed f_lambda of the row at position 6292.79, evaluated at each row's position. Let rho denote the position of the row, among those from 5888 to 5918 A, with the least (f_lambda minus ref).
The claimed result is 5905.32 A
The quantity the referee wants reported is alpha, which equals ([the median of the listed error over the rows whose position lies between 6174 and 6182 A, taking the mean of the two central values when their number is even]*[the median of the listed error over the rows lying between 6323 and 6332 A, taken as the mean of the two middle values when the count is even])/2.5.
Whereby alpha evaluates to 0.10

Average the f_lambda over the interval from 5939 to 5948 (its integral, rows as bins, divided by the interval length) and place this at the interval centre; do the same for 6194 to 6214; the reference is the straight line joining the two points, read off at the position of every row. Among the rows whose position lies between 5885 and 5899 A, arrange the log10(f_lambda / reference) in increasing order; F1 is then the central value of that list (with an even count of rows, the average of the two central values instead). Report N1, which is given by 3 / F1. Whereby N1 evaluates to 364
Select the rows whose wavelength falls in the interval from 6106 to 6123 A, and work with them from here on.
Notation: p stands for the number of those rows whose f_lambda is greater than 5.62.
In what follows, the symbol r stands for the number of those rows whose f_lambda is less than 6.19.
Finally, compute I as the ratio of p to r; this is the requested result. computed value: 0.2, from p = 1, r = 6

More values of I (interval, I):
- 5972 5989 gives 1.0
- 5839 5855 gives 0.3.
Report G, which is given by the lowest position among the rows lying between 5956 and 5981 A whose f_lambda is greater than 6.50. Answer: 5970.95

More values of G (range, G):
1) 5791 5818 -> 5802.87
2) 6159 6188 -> 6172.24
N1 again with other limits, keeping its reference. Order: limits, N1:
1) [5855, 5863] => -23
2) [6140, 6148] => -212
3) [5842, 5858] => -26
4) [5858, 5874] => -72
